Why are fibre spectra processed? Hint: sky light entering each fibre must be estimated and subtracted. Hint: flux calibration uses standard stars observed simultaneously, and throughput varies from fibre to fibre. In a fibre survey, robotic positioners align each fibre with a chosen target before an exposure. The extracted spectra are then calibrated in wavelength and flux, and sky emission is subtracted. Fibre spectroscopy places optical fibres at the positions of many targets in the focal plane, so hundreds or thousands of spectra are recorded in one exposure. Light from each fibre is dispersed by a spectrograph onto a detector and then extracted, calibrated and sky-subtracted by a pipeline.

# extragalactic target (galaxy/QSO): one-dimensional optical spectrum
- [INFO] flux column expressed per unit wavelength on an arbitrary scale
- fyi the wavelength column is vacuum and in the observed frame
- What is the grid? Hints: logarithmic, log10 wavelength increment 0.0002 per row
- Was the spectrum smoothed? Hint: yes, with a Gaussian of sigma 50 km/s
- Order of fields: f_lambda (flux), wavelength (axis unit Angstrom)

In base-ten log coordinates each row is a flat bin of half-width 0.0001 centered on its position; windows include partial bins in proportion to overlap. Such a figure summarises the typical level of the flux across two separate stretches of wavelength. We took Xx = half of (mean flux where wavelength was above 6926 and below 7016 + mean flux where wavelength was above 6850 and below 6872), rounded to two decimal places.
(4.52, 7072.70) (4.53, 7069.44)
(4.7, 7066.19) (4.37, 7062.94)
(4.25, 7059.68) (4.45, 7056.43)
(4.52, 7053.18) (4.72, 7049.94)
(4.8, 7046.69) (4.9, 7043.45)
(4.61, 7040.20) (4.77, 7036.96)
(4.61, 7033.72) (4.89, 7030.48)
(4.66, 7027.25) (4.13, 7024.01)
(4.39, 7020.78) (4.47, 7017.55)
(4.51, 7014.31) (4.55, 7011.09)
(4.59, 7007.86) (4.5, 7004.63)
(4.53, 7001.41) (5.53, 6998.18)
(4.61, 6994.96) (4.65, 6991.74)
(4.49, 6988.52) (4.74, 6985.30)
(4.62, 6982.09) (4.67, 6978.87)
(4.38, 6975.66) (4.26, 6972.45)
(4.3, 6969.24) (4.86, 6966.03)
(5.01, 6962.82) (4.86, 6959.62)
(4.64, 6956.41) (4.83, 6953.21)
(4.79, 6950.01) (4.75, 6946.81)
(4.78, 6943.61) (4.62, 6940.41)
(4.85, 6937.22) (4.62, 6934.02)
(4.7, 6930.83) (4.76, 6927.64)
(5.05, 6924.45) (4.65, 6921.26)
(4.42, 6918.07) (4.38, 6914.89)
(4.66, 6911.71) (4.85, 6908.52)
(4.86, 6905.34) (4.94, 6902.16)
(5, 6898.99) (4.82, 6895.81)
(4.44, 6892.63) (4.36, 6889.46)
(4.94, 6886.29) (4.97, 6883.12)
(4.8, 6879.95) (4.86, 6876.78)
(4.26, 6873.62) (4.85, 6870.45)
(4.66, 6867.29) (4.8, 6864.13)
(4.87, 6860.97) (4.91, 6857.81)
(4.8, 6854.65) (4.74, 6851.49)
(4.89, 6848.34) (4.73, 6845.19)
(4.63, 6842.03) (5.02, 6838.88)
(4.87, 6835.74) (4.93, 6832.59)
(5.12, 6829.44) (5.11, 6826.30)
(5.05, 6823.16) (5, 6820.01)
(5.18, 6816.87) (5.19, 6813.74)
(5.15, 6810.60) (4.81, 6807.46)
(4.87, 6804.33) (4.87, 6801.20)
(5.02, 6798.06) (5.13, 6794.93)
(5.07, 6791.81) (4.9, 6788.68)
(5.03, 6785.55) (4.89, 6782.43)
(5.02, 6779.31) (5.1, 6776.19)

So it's 4.74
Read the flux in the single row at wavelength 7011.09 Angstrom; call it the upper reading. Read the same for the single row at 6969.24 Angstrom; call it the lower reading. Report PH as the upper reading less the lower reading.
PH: 0.25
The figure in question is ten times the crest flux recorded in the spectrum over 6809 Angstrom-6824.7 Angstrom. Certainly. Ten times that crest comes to 51.9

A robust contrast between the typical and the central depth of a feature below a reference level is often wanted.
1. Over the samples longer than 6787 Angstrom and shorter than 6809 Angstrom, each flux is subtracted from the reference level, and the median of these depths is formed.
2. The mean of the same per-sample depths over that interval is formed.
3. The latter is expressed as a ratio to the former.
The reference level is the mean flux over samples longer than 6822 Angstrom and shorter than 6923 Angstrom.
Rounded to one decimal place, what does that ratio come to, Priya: 1.5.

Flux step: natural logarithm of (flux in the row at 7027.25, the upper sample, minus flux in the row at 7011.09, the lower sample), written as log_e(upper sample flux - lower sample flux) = -2.2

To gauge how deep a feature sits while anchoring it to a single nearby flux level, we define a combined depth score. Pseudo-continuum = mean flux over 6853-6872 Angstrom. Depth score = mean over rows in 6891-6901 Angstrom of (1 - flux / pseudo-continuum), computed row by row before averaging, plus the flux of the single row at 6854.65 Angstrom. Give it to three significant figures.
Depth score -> 4.81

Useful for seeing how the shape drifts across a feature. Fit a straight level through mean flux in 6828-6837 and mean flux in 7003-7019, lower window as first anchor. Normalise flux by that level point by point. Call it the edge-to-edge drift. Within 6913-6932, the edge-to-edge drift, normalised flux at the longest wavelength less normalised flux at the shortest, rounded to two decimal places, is 0.08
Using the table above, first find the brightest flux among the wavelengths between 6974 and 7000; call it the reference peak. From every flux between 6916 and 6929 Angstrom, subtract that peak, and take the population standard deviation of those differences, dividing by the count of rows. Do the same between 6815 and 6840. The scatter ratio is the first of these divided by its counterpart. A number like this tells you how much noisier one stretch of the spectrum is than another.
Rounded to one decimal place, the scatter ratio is 2.4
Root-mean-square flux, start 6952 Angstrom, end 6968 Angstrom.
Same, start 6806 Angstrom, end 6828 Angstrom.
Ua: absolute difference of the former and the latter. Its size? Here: 0.23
